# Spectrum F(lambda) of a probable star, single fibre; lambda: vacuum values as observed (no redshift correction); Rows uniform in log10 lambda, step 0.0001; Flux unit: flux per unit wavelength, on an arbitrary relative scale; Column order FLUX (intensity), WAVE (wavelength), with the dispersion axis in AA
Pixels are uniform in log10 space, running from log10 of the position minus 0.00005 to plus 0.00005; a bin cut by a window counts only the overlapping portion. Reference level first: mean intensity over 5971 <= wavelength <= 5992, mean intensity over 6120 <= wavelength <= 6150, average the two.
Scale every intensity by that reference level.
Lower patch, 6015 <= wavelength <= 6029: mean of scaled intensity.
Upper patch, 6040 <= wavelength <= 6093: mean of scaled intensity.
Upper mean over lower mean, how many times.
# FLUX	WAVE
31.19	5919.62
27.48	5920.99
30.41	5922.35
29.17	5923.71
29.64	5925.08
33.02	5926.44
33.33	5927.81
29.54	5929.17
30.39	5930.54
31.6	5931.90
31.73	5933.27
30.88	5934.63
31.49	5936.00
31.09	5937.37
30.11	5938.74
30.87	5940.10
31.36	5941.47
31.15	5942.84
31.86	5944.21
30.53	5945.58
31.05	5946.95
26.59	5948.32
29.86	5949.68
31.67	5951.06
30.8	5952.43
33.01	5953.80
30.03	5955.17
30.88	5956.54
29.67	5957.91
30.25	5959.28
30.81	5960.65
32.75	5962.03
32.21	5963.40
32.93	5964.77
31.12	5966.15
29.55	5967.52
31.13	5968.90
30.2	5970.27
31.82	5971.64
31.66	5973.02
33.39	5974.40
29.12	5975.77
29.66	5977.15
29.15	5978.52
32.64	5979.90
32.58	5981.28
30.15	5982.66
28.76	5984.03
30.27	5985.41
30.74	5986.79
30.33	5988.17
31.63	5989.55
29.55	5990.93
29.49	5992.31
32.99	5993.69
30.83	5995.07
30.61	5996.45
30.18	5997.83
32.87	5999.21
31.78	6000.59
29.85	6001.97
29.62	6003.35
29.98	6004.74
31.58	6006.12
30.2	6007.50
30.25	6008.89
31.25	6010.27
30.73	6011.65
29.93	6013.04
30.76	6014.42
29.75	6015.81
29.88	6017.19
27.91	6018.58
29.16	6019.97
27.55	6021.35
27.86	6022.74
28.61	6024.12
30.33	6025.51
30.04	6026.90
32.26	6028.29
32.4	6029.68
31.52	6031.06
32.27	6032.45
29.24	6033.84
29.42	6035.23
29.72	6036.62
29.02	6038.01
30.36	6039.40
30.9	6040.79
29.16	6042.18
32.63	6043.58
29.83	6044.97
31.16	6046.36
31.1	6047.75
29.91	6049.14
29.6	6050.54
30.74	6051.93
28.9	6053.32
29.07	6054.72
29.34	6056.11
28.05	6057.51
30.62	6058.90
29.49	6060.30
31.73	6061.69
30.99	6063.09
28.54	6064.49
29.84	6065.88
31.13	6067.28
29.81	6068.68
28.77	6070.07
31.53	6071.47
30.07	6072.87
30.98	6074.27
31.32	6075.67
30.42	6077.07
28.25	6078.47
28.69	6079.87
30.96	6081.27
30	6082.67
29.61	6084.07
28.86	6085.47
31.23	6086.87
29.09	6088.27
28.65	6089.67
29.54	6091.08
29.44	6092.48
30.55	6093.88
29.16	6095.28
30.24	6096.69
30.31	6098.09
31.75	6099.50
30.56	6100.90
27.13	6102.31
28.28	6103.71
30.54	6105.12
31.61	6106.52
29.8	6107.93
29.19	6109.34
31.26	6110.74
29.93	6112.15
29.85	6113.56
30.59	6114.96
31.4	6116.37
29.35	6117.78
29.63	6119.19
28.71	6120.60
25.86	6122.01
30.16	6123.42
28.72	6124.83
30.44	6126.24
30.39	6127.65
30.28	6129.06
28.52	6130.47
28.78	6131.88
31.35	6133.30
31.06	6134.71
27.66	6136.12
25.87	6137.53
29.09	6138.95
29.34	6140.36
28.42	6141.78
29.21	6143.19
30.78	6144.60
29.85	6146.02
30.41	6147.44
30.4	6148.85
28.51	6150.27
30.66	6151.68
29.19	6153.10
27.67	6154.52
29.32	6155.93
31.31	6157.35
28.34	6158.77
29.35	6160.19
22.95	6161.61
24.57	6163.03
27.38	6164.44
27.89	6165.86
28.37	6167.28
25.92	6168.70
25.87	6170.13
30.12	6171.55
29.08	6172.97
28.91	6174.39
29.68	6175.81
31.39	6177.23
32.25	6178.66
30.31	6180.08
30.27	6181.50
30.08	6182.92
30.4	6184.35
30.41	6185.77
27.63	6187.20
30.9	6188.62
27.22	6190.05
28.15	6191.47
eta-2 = 1.023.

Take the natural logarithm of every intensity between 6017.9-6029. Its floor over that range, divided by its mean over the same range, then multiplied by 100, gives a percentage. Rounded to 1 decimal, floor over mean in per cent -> 98.3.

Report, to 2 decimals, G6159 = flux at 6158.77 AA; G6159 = 28.34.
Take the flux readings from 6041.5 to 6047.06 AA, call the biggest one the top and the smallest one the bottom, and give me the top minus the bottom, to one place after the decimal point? 3.5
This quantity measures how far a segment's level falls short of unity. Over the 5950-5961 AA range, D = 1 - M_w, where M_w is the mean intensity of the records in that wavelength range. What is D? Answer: -29.9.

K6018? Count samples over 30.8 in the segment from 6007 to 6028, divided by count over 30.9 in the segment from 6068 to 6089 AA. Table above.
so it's 0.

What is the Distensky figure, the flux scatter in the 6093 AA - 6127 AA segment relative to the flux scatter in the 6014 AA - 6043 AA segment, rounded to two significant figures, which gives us 0.97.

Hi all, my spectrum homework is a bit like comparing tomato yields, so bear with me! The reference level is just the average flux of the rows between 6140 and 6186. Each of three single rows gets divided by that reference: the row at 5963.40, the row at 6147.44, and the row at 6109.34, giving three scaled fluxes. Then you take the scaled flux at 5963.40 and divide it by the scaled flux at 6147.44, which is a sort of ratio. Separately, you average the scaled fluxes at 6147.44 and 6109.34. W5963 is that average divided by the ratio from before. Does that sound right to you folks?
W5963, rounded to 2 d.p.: 0.97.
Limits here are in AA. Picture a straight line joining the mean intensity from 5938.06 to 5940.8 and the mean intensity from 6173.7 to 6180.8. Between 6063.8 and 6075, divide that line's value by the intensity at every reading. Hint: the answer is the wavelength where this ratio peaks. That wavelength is 6064.49 AA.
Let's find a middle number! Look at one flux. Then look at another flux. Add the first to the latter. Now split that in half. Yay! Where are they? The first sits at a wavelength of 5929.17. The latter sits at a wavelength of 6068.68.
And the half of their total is 29.7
